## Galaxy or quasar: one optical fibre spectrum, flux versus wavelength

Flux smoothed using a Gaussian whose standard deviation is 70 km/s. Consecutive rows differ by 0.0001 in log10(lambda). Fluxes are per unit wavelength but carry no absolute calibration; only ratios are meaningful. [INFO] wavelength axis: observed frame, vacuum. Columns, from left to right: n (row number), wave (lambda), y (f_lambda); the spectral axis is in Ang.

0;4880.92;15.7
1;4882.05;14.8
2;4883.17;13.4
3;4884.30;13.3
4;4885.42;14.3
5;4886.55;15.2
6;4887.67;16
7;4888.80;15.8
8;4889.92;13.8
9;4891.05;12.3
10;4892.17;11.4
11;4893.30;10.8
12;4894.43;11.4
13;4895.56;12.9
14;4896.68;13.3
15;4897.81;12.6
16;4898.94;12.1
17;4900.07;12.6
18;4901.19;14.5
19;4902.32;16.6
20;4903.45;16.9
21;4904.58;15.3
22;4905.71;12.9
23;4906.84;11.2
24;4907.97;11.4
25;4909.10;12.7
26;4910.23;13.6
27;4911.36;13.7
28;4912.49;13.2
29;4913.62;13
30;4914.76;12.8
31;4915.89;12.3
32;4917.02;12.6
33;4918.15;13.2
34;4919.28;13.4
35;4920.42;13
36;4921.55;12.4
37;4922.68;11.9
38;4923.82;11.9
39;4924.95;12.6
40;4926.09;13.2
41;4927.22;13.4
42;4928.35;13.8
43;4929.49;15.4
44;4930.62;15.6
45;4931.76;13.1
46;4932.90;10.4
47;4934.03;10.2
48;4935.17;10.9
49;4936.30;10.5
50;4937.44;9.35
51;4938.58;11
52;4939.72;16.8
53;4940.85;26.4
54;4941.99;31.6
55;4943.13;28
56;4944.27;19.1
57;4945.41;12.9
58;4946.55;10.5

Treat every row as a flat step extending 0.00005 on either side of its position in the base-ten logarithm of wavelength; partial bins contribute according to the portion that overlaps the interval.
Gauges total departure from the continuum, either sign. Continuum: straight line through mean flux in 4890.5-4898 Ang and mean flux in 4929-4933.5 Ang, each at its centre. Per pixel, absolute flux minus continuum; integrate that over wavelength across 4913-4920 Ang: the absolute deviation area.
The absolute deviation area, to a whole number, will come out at 2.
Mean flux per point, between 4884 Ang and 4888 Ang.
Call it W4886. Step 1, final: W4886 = 14.7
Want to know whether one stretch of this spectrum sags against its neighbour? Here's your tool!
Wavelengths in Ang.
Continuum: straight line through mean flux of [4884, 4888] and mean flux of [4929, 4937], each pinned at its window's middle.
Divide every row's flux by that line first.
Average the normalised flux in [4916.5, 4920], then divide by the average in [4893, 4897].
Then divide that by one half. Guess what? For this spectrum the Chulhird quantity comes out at 2.36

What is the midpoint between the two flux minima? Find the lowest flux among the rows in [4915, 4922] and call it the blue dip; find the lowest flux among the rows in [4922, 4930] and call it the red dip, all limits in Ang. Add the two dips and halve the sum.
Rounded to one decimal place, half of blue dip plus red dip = 12.1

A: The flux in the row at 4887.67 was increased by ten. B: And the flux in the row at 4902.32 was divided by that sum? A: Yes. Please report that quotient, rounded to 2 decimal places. 0.64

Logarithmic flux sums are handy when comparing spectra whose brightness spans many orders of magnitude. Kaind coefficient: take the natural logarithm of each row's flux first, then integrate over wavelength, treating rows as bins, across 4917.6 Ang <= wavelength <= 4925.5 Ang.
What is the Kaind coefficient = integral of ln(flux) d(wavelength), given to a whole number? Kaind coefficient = 20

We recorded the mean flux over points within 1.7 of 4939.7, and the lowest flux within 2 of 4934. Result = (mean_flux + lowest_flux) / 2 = 14.1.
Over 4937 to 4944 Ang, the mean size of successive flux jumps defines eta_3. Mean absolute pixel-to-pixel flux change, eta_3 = 5.2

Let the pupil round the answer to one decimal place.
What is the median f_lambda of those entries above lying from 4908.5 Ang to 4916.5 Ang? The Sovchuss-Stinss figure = 13.0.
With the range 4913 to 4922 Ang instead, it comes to 12.9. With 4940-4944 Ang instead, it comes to 28.0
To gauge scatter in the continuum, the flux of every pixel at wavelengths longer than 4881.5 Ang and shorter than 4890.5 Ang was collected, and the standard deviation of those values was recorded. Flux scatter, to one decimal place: 1.0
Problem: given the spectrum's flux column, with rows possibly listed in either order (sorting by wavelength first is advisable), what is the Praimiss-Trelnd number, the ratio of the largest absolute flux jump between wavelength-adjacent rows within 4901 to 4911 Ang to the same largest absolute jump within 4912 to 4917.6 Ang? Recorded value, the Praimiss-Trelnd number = 4.8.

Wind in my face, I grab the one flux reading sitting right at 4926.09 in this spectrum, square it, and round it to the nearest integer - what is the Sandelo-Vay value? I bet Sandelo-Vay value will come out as 174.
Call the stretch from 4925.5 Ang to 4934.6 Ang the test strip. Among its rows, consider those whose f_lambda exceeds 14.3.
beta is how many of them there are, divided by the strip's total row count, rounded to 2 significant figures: 0.25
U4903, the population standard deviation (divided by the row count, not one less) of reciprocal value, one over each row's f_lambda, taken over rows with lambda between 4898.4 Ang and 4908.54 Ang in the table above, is 0.0108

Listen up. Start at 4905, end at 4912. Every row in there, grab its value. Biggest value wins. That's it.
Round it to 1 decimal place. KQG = 13.7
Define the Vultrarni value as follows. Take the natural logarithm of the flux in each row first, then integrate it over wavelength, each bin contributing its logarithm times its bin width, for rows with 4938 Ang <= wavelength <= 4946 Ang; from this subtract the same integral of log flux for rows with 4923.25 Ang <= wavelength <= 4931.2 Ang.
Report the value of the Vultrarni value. 2.9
